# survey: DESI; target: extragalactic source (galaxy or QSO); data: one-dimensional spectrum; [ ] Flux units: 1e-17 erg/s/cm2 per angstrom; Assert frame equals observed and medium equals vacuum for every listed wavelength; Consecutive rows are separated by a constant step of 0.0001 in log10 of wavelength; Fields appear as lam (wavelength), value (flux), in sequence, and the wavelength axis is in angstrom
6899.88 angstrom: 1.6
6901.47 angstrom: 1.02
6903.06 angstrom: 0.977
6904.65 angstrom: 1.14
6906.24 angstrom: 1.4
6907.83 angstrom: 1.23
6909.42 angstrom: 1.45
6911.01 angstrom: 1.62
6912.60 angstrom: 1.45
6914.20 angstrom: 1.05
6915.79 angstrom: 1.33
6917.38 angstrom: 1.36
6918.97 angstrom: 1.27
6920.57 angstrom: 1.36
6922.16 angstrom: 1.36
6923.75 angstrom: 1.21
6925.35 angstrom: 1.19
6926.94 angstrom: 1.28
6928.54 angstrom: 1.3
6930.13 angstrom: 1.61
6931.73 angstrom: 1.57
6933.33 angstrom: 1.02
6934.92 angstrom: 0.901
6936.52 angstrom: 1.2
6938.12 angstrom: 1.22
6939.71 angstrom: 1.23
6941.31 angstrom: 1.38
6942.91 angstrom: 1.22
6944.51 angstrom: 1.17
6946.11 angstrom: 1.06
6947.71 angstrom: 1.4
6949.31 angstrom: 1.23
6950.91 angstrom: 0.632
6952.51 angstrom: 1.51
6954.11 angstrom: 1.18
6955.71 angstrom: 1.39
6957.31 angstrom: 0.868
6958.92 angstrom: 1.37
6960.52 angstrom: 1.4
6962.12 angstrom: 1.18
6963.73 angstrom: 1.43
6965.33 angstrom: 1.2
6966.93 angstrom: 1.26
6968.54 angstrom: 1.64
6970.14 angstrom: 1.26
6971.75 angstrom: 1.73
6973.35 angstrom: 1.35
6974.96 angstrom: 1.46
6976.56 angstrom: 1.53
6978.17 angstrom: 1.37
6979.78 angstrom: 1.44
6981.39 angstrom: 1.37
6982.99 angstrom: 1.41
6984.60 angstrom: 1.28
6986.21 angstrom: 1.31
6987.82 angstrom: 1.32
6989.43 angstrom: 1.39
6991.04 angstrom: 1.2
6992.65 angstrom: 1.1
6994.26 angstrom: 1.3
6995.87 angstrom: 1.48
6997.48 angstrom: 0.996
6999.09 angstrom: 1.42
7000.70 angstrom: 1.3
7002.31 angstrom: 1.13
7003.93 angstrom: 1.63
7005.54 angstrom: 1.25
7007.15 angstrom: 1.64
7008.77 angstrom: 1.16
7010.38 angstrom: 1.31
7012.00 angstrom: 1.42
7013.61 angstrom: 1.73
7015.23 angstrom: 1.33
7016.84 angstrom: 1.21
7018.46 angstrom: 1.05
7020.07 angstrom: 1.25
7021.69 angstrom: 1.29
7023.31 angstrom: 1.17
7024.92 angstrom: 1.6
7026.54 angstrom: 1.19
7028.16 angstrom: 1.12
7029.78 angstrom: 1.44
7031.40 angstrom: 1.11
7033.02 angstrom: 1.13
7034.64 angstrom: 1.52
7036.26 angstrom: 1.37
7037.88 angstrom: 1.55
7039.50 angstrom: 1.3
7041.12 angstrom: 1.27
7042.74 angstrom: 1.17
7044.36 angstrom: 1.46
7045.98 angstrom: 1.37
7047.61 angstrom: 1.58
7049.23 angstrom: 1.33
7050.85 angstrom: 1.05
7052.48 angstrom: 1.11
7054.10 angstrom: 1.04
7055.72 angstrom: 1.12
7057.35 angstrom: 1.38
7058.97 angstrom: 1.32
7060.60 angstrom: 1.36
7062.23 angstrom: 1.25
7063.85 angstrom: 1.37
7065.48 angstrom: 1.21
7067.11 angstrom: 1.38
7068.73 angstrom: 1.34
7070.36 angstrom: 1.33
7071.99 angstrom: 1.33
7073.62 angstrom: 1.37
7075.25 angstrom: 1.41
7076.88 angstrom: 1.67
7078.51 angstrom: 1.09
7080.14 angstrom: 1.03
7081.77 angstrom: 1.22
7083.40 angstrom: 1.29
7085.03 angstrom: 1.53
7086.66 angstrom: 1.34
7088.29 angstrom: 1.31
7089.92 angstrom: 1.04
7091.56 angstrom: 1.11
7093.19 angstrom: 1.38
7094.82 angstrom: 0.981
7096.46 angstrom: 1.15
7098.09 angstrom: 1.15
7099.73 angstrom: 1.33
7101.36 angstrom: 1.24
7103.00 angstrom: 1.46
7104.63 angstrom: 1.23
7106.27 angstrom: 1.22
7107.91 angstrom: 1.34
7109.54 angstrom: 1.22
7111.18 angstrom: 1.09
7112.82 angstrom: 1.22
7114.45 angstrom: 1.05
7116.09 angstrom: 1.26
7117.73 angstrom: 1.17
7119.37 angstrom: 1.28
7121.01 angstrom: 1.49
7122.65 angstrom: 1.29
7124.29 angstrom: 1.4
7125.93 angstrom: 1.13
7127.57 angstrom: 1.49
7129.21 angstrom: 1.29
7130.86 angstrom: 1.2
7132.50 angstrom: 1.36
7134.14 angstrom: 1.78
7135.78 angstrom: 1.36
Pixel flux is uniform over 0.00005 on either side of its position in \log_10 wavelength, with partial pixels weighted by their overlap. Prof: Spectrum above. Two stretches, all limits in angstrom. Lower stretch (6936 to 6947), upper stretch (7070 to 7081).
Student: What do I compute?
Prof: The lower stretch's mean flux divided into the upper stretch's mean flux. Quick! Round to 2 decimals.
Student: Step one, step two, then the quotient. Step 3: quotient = 1.09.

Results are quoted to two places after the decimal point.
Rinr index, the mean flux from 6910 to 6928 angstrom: 1.32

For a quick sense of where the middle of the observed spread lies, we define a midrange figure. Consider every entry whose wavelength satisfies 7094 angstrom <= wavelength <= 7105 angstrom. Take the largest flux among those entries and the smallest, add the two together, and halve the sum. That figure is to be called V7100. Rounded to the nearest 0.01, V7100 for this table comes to 1.22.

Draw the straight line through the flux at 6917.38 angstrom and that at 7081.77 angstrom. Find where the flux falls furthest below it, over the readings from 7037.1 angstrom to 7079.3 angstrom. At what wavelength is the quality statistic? 7054.10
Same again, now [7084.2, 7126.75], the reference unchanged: 7094.82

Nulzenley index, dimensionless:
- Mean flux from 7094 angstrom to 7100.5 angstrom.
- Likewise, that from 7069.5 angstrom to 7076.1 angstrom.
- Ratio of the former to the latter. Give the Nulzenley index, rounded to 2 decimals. 0.85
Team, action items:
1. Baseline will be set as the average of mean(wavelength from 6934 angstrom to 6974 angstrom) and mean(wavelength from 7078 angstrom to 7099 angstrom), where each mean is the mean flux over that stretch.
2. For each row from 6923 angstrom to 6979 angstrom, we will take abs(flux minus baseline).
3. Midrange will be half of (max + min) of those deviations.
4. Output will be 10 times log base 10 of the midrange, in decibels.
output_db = -5.2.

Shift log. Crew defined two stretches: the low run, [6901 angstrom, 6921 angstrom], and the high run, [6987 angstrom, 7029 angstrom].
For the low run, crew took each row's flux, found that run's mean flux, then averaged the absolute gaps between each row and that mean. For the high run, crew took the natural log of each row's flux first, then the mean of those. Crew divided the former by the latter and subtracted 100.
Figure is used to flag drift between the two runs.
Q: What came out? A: -99.4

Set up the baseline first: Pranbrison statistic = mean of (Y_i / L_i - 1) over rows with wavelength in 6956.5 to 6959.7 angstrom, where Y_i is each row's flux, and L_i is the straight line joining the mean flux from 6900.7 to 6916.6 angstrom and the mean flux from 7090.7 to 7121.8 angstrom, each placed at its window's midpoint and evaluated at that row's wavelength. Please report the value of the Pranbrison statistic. -0.11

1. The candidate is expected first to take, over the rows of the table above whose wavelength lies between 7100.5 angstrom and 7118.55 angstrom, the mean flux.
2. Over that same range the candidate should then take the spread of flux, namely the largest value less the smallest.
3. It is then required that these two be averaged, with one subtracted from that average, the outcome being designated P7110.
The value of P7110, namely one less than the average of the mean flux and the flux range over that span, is -0.18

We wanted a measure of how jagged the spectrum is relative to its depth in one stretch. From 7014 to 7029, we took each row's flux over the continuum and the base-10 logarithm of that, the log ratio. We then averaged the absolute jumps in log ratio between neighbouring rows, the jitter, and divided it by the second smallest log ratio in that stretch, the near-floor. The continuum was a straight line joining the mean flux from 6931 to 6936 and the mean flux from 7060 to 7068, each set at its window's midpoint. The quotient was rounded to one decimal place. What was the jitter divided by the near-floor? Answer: -1.2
